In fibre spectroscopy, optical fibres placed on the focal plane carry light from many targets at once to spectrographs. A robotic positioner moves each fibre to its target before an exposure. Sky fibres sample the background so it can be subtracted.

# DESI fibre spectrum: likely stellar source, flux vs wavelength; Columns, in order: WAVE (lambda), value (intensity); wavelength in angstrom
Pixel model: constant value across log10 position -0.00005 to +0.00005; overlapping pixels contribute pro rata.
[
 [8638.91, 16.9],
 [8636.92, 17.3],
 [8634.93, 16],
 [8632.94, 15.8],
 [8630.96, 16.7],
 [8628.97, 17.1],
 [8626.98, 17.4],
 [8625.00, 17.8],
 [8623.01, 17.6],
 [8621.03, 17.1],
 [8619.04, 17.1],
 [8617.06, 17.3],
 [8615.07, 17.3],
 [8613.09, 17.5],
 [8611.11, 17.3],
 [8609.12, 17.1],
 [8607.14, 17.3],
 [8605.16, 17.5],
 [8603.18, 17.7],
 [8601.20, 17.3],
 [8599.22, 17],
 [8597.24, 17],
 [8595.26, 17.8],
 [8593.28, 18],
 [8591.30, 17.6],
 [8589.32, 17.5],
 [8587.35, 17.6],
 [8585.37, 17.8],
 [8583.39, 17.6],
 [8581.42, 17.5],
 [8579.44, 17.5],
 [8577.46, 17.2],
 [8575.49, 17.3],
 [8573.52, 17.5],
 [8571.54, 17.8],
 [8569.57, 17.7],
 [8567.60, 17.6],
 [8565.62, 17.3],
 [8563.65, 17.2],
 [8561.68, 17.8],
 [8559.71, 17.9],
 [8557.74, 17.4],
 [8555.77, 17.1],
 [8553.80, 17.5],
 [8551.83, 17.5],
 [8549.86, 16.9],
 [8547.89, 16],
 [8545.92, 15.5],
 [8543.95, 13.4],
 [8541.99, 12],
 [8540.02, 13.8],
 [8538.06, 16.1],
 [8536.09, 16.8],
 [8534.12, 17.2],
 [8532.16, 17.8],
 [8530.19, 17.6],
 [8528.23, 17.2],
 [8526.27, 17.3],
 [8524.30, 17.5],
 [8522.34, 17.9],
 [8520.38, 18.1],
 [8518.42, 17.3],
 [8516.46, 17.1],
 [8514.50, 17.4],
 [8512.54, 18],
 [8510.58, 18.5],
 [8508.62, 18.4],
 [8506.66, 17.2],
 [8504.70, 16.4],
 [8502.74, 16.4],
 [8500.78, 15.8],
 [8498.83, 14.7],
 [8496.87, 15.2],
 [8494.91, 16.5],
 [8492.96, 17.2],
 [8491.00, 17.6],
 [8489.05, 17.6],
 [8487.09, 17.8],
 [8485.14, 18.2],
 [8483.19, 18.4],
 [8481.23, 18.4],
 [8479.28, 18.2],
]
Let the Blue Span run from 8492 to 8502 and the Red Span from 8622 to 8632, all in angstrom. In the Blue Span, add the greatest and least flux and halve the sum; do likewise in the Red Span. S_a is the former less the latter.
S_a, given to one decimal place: -1.3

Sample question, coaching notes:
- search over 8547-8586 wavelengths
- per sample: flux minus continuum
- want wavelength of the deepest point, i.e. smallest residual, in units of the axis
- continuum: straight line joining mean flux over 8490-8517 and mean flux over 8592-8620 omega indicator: 8547.89 angstrom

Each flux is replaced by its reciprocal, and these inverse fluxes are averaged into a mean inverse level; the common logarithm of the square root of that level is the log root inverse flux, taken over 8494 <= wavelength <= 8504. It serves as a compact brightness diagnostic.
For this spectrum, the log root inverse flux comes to -0.598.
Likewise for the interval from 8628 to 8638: -0.610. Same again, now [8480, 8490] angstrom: -0.629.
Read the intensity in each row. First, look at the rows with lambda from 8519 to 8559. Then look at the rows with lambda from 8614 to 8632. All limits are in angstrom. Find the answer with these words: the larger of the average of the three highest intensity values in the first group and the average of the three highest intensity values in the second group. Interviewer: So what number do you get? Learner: 17.9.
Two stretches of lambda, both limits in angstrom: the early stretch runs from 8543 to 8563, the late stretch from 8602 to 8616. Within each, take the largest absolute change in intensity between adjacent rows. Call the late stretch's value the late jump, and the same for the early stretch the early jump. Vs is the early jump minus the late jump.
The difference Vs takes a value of 1.9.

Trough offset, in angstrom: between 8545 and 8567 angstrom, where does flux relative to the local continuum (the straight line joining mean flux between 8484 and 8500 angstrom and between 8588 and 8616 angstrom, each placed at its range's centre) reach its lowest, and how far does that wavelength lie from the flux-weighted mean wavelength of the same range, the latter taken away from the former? -10.0 angstrom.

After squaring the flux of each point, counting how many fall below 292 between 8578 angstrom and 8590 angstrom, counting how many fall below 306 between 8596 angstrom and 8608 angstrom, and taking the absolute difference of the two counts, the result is 4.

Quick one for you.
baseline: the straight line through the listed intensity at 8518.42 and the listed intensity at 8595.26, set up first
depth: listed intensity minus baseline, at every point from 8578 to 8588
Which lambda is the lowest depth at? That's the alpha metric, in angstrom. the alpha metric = 8581.42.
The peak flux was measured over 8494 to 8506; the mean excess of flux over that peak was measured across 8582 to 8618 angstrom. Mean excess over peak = 1.0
